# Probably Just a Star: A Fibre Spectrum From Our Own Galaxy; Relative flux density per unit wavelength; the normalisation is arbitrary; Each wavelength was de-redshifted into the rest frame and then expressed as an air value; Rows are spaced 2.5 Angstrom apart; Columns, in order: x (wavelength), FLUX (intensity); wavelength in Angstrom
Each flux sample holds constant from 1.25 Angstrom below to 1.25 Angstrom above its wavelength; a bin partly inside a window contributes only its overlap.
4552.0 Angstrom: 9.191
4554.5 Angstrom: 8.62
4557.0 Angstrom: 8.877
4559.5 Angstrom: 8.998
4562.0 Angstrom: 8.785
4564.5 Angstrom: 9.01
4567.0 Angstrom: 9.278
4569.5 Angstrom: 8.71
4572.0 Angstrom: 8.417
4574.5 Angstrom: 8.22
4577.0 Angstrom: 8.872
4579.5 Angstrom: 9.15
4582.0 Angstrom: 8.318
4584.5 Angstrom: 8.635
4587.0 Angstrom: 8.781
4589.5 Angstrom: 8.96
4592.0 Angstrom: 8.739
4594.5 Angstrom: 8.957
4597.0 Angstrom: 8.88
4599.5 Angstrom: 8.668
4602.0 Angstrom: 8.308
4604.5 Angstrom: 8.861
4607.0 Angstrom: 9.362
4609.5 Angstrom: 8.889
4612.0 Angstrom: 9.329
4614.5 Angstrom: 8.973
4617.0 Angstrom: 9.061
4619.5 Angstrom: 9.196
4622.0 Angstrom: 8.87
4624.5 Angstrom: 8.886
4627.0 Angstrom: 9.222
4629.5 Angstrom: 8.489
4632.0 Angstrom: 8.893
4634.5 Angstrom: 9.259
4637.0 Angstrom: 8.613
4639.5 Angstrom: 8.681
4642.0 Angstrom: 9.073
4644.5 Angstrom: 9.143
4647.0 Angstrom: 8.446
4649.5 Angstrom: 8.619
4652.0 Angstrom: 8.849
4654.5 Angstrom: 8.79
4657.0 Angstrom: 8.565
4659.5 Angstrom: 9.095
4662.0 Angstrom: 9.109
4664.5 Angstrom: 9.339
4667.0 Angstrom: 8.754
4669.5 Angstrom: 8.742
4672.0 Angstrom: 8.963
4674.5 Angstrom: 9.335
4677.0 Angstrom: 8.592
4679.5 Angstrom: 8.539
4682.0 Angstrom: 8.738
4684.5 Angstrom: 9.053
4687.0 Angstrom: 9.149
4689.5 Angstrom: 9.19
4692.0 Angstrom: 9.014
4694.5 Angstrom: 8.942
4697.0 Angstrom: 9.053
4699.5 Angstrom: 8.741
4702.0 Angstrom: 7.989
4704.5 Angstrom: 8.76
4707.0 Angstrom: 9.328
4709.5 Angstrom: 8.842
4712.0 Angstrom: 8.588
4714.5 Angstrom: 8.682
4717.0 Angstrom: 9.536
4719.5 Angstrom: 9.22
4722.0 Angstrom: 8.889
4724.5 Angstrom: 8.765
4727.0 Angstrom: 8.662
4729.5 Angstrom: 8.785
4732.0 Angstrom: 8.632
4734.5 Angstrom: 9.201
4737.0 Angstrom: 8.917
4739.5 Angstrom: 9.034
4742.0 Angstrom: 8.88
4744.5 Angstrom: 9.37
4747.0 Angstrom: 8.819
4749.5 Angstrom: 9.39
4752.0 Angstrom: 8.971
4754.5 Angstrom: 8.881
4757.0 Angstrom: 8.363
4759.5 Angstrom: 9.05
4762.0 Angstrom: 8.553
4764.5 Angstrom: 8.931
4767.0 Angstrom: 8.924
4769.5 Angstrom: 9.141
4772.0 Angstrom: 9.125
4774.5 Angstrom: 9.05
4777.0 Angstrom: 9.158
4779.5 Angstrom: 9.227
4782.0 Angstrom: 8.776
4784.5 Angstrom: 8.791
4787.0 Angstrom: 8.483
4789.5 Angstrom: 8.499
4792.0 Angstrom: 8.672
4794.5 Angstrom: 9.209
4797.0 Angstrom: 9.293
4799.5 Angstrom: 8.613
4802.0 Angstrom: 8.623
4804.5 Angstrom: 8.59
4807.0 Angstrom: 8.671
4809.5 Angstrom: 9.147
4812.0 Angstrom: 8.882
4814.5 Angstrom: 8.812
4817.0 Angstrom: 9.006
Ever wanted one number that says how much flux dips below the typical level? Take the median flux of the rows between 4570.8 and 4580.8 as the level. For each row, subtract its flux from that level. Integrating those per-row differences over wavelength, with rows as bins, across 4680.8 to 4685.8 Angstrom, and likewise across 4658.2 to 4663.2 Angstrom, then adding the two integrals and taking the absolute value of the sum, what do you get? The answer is 3.5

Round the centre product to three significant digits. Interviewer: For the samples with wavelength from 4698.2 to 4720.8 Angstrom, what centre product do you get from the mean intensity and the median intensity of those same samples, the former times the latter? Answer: 77.6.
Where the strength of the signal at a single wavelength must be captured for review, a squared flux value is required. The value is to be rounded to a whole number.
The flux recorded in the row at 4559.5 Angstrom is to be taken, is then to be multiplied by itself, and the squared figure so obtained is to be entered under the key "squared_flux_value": 81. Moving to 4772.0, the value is 83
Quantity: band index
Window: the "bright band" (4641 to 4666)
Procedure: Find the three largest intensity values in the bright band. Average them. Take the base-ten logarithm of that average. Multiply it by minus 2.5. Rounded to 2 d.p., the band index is -2.41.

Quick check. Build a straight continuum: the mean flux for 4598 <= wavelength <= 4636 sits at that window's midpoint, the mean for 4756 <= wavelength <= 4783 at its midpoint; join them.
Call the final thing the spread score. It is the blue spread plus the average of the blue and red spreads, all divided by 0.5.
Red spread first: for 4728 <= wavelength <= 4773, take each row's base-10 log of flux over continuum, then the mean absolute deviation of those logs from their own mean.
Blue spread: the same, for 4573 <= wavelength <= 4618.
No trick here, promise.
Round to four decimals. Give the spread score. 0.0450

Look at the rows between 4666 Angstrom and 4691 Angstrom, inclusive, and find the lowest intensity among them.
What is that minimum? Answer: 8.539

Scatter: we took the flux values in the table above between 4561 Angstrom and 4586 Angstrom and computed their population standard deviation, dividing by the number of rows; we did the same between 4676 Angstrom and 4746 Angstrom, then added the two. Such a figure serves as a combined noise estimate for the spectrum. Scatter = 0.64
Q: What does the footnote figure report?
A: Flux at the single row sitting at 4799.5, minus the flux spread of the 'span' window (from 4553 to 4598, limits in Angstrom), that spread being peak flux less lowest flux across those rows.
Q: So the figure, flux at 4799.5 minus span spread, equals 7.6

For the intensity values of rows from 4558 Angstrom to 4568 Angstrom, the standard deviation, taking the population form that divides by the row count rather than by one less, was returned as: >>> 0.17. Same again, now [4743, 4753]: 0.25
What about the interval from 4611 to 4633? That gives 0.24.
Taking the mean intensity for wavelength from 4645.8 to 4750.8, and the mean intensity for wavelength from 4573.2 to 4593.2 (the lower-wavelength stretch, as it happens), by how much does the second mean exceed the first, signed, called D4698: -0.19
